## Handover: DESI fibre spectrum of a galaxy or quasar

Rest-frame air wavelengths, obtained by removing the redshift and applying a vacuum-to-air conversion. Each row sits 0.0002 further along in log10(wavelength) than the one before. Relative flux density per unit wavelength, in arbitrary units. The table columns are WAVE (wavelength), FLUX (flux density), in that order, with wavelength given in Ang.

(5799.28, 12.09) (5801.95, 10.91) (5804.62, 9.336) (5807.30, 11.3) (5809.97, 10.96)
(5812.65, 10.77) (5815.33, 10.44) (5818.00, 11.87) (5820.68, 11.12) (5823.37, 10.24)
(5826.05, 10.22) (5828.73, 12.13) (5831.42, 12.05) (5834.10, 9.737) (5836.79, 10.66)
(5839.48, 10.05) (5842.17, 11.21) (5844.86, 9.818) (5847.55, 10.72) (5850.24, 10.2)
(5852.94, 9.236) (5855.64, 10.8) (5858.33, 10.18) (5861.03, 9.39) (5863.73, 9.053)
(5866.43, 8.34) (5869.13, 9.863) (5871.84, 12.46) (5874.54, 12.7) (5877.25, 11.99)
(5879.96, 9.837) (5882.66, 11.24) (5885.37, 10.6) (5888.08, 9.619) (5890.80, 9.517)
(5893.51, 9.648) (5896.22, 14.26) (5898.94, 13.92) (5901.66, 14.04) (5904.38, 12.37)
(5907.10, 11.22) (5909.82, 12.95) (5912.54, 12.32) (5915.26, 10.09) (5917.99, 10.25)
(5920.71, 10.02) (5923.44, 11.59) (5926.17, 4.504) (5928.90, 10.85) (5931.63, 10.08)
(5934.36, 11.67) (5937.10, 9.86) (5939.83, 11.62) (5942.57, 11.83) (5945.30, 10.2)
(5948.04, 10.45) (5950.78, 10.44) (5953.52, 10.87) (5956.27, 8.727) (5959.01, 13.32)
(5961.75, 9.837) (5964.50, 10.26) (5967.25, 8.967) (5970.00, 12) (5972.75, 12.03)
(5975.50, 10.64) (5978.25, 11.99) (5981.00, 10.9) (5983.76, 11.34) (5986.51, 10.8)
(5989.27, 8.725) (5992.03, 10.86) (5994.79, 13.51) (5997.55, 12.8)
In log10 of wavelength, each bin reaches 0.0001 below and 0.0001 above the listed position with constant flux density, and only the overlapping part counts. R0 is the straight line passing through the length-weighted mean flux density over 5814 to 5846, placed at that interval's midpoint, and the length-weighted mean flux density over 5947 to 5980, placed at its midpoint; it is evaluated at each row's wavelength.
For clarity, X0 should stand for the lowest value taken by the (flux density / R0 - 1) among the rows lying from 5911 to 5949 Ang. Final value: -0.58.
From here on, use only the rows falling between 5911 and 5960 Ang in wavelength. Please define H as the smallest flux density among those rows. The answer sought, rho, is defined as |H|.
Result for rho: 4.5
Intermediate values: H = 4.504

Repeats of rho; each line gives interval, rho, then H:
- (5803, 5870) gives 8.3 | 8.34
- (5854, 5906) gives 8.3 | 8.34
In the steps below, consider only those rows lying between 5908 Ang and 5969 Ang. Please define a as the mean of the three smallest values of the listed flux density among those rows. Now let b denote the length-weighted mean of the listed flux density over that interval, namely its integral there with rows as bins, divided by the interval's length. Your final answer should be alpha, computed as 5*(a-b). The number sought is -16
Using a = 7.4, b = 10.5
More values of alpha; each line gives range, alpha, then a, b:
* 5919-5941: -9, 8.1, 10.0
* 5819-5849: -4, 9.9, 10.7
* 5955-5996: -11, 8.8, 10.9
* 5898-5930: -15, 8.2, 11.1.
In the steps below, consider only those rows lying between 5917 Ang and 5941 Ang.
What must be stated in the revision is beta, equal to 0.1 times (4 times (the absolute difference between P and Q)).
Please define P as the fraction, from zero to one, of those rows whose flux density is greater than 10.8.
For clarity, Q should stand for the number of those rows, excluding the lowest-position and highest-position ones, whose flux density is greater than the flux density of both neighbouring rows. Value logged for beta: 1.02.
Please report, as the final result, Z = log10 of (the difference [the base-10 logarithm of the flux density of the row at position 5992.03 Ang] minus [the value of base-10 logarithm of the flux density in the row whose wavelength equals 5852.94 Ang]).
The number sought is -1.15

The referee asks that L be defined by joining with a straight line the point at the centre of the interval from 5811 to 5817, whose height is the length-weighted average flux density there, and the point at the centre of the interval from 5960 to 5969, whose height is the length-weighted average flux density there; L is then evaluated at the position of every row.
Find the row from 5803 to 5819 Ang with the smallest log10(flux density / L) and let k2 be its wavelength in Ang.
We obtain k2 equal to 5804.62 Ang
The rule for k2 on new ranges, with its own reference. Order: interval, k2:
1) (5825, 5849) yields 5834.10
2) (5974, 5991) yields 5989.27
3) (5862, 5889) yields 5866.43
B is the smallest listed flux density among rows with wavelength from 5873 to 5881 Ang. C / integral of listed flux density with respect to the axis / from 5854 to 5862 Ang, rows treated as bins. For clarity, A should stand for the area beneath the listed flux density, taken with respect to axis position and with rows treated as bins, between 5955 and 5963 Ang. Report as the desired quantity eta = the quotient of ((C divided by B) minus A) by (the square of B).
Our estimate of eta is -0.80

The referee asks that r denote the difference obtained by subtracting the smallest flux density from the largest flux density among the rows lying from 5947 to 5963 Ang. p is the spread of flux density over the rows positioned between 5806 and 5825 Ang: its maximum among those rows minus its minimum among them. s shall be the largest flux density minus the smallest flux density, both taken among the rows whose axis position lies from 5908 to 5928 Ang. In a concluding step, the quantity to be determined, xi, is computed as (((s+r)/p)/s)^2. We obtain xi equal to 0.9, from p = 1.6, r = 4.6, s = 8.4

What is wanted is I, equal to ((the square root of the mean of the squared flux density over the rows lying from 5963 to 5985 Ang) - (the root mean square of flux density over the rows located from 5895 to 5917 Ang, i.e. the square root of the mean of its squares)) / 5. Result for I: -0.33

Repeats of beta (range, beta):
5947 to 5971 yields 1.07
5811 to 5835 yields 0.62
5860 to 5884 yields 0.22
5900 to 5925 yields 0.53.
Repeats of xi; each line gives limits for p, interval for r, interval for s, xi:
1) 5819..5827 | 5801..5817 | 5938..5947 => 6.0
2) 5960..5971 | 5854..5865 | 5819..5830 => 0.4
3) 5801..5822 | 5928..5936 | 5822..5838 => 0.4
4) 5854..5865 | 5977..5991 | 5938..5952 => 3.0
